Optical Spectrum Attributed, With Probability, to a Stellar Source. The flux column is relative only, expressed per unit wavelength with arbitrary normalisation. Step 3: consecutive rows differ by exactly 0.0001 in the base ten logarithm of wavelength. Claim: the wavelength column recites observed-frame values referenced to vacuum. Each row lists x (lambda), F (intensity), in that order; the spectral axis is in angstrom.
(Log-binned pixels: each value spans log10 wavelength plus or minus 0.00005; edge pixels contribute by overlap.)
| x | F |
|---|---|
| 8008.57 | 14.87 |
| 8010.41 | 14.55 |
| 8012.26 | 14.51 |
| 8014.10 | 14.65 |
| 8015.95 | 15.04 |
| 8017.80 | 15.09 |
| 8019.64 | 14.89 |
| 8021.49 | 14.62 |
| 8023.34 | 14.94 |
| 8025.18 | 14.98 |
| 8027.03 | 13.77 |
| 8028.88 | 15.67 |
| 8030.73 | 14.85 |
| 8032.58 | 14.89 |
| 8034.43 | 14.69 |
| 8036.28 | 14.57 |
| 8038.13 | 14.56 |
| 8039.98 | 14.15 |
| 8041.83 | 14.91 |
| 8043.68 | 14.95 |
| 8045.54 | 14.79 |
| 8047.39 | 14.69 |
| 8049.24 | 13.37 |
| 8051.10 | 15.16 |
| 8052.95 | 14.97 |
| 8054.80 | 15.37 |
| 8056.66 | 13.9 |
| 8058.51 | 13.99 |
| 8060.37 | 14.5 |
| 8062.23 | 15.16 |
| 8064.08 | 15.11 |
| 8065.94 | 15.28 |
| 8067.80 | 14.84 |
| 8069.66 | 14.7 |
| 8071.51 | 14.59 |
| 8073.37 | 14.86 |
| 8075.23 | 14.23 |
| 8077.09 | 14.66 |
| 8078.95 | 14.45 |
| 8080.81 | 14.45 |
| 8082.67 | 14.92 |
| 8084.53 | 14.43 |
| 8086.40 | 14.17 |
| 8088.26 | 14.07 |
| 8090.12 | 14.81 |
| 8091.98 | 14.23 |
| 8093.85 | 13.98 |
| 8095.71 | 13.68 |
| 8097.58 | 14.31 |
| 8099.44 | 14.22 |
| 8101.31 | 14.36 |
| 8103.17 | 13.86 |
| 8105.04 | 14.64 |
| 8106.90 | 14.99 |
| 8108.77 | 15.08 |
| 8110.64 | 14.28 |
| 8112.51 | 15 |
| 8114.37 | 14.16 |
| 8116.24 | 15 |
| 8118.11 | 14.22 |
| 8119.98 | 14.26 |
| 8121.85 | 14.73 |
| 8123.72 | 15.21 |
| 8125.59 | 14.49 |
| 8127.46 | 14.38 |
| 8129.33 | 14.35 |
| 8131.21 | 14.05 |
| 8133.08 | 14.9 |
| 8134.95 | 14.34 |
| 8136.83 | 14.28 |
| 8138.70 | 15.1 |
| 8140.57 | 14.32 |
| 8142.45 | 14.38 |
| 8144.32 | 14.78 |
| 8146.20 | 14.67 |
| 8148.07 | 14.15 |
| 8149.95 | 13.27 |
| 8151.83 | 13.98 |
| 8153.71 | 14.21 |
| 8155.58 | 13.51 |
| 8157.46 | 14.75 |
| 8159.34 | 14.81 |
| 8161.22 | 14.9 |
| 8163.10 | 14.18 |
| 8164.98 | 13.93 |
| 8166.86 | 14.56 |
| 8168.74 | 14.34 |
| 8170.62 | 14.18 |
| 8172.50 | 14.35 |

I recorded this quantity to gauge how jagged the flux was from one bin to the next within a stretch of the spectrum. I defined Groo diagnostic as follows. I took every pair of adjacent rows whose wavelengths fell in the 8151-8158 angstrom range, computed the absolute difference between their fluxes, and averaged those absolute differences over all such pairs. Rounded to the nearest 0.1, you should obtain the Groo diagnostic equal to 0.7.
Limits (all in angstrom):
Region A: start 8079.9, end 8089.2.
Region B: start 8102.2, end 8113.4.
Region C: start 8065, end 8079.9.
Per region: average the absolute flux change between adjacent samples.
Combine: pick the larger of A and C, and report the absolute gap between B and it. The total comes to 0.22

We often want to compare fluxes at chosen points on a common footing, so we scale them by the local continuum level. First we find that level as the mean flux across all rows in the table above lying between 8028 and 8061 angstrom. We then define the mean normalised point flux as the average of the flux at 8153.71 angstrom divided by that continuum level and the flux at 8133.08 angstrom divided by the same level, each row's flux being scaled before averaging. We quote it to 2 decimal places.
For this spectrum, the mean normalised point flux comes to 0.99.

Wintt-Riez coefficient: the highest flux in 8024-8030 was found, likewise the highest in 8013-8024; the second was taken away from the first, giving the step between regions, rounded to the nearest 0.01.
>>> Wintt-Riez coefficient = 0.58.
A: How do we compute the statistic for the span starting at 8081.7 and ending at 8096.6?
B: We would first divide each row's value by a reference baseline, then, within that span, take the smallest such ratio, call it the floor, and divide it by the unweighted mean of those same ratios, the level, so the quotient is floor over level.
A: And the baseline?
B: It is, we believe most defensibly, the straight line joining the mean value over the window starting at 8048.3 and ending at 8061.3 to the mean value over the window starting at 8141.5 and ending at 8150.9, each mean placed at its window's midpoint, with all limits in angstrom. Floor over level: 0.959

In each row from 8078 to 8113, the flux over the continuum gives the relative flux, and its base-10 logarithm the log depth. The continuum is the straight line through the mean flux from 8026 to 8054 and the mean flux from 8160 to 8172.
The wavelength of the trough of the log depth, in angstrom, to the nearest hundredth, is 8095.71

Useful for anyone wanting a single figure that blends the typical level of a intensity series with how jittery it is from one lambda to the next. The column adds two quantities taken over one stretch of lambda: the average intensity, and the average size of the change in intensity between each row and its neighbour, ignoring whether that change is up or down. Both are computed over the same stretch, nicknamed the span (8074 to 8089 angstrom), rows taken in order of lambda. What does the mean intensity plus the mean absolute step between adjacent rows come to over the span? 14.7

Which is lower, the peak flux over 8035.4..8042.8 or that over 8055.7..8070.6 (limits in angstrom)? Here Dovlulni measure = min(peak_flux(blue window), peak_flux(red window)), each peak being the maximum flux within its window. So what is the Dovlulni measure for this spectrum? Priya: 14.9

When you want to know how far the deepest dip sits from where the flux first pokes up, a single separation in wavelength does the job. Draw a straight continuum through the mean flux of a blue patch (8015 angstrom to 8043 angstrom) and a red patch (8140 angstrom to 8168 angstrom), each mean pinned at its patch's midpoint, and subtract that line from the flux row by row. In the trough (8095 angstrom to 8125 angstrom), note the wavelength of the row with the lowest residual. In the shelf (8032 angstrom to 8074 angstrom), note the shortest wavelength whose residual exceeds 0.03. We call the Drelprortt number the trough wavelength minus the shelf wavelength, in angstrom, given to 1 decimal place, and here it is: 63.1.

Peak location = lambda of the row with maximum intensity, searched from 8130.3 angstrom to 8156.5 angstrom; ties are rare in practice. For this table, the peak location 8138.70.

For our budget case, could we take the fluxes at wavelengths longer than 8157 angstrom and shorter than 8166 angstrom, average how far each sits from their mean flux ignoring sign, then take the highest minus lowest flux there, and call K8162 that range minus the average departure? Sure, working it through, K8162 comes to 0.60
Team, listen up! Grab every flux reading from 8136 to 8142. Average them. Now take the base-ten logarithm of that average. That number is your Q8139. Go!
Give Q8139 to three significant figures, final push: 1.16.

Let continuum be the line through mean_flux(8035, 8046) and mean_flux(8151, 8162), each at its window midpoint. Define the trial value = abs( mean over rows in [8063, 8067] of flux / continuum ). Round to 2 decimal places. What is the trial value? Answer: 1.04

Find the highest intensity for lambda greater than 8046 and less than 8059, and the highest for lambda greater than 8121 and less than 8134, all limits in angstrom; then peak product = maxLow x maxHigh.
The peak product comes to 234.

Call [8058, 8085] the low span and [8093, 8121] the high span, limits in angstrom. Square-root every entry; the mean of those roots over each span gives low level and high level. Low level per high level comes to 1.01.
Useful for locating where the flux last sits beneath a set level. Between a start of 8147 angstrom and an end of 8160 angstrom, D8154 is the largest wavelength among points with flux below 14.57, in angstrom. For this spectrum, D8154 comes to 8155.58 angstrom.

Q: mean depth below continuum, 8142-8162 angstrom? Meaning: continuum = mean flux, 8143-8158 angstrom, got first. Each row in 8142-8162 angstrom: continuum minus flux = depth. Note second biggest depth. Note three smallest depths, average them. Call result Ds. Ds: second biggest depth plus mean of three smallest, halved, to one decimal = 0.0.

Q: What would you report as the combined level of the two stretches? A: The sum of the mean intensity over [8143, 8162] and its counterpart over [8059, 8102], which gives 28.8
